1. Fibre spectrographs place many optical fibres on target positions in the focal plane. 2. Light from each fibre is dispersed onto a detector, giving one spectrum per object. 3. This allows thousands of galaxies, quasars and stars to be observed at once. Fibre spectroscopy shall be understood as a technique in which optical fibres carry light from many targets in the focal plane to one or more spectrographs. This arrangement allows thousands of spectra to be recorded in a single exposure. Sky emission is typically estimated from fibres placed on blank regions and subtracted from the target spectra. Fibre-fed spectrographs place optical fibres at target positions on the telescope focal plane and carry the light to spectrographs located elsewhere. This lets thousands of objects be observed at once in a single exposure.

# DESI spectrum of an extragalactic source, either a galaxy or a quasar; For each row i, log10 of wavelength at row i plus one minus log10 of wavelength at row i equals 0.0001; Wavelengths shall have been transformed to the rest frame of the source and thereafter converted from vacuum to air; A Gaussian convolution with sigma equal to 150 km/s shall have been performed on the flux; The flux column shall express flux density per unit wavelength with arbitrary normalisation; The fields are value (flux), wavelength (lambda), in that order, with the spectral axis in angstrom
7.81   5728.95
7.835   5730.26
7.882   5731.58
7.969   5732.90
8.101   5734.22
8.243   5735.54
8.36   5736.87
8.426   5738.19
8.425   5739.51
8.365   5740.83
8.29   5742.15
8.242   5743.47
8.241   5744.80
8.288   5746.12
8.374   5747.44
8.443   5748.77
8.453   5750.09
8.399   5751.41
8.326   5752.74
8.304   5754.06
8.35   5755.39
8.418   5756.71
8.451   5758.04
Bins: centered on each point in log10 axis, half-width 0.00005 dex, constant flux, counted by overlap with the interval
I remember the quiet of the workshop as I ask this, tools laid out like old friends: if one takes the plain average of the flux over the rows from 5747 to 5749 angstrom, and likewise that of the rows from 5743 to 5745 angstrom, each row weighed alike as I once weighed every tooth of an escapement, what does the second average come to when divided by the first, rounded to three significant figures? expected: 0.980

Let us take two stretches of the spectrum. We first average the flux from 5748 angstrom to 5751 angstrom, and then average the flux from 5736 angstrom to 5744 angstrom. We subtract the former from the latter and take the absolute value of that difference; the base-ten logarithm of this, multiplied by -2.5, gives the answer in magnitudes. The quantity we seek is 2.5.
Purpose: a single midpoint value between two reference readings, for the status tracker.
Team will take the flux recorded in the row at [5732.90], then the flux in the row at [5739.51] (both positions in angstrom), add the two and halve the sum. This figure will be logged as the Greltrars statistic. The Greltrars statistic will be 8.20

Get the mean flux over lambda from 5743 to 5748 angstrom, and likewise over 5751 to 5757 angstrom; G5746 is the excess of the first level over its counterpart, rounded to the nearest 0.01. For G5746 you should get -0.07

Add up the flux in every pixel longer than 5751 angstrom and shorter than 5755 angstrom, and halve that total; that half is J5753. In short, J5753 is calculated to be 12.5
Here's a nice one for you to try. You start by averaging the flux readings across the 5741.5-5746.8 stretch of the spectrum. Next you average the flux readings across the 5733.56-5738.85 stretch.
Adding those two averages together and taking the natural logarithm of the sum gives 2.81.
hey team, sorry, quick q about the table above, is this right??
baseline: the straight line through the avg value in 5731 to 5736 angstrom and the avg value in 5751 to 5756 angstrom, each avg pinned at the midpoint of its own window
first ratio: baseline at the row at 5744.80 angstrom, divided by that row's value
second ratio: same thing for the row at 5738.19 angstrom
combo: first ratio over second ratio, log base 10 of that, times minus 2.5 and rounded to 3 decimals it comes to -0.037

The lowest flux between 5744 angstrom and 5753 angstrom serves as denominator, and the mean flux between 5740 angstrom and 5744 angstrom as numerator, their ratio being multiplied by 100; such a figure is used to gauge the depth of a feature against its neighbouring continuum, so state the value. 101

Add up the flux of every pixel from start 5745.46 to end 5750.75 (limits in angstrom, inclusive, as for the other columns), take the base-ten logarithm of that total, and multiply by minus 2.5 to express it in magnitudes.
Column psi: -3.81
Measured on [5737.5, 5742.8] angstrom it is -3.81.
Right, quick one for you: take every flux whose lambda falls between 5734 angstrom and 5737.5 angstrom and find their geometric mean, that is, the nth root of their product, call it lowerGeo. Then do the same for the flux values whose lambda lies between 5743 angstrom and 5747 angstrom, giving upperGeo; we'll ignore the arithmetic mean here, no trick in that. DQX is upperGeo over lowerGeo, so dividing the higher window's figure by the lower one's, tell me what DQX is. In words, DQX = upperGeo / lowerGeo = 1.00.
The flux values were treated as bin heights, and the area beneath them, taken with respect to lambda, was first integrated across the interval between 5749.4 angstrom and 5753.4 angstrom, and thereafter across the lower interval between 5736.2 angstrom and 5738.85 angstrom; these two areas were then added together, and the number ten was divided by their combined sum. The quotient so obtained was 0.18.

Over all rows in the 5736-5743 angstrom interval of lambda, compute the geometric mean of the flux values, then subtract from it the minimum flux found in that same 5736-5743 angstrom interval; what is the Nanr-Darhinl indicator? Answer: 0.083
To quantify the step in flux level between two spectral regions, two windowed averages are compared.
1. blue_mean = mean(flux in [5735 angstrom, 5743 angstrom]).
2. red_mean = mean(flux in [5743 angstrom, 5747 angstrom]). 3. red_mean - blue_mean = -0.09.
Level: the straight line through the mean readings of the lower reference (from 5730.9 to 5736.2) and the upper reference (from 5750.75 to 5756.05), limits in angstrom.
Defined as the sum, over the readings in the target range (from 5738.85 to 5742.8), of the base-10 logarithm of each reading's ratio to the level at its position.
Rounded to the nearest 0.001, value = 0.032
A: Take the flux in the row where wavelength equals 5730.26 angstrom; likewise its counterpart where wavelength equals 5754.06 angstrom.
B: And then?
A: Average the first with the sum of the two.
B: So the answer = 12.0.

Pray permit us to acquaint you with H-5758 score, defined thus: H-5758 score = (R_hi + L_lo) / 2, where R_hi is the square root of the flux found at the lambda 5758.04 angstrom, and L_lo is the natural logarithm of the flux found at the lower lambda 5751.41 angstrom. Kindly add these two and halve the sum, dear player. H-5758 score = 2.518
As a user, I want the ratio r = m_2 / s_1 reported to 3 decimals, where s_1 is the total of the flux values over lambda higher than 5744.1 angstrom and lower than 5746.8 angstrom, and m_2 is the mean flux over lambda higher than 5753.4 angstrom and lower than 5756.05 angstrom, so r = 0.504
